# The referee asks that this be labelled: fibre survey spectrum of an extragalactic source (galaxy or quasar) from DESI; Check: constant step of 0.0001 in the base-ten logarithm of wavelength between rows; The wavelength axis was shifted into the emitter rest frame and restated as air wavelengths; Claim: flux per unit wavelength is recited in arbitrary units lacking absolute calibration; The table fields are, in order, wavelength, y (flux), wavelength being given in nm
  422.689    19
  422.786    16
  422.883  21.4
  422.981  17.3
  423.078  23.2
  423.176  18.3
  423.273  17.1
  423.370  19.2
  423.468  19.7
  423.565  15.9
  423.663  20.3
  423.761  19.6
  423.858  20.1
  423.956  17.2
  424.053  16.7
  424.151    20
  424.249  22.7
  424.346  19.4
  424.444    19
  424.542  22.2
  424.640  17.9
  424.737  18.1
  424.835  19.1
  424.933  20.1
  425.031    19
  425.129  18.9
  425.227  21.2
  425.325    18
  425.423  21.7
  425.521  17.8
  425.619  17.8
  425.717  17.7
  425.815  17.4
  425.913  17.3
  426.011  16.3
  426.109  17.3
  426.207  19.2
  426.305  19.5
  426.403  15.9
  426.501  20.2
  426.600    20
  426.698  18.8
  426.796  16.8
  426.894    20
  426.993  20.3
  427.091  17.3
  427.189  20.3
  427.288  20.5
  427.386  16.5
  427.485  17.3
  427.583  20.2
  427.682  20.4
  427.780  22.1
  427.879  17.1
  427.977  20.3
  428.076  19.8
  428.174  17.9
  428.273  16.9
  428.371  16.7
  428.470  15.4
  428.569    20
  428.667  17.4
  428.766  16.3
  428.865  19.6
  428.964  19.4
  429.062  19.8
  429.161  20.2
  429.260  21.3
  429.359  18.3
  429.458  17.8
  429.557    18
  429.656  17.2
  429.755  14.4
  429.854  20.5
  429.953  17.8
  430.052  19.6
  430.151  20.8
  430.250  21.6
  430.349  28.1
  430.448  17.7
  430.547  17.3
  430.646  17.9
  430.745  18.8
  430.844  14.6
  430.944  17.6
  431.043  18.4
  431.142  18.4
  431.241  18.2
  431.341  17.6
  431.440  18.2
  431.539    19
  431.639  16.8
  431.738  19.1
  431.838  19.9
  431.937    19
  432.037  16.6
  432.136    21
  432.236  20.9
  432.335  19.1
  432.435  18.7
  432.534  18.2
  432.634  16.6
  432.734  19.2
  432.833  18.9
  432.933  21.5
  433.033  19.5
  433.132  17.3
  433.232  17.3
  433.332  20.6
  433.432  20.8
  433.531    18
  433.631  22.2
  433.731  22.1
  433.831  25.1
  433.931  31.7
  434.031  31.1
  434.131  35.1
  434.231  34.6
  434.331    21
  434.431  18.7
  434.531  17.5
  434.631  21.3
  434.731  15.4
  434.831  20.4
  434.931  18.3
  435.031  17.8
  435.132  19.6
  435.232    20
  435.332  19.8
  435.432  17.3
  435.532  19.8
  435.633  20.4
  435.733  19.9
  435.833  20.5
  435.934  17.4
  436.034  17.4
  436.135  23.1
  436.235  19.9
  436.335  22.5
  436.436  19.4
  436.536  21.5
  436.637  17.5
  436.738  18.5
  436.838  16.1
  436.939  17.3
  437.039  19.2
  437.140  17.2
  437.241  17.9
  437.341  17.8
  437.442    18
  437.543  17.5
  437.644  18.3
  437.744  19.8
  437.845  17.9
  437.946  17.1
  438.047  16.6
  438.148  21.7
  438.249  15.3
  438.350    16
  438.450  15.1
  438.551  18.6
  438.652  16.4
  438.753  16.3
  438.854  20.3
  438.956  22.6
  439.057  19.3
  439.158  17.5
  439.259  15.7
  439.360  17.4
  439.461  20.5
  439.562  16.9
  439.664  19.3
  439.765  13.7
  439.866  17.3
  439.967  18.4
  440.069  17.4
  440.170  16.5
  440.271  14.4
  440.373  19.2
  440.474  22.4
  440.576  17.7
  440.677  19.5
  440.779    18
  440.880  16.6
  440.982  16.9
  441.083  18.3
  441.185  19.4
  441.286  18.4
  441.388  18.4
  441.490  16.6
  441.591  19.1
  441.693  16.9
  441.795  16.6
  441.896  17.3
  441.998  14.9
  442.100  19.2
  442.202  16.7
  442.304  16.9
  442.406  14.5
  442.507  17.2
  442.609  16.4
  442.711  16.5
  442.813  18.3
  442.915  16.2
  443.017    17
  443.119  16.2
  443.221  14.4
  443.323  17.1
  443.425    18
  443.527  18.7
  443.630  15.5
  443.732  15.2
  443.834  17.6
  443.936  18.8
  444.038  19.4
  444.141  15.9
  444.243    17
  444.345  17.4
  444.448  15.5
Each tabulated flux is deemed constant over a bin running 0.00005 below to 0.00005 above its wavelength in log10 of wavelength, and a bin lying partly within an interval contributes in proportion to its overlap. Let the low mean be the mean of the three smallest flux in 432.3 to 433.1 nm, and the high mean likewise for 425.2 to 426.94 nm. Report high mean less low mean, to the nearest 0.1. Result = -1.5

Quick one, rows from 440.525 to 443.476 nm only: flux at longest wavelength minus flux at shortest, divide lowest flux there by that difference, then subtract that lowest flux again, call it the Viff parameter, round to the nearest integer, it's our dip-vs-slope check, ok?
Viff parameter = 34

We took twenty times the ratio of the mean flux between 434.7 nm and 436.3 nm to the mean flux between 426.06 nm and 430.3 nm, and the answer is 20.5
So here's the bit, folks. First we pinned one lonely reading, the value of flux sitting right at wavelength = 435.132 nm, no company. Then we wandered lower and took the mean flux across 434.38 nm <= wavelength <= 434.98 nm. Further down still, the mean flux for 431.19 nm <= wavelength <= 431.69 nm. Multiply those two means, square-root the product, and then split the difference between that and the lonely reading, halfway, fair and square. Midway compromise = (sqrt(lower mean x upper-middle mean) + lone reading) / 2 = 18.9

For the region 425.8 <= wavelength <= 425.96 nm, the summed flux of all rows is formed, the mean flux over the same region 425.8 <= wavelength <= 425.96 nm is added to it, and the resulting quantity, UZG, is 52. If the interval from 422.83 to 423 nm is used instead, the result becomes 58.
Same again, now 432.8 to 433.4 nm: 134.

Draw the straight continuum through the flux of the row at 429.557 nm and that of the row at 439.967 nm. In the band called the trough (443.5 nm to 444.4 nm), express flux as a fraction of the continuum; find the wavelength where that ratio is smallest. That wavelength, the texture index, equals 443.732 nm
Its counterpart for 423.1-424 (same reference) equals 423.565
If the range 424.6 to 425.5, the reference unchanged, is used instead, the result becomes 424.640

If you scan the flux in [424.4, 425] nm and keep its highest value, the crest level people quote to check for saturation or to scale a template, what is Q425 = 22.2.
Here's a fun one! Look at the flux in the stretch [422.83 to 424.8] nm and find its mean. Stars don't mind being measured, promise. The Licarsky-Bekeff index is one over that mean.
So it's 0.052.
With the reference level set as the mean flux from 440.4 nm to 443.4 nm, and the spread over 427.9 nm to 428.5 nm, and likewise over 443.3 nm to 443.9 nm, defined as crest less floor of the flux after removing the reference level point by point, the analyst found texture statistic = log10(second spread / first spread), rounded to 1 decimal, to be -0.1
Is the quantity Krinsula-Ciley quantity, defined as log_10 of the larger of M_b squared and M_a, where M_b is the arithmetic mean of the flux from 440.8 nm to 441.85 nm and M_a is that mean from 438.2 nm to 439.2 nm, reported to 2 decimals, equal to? 2.50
